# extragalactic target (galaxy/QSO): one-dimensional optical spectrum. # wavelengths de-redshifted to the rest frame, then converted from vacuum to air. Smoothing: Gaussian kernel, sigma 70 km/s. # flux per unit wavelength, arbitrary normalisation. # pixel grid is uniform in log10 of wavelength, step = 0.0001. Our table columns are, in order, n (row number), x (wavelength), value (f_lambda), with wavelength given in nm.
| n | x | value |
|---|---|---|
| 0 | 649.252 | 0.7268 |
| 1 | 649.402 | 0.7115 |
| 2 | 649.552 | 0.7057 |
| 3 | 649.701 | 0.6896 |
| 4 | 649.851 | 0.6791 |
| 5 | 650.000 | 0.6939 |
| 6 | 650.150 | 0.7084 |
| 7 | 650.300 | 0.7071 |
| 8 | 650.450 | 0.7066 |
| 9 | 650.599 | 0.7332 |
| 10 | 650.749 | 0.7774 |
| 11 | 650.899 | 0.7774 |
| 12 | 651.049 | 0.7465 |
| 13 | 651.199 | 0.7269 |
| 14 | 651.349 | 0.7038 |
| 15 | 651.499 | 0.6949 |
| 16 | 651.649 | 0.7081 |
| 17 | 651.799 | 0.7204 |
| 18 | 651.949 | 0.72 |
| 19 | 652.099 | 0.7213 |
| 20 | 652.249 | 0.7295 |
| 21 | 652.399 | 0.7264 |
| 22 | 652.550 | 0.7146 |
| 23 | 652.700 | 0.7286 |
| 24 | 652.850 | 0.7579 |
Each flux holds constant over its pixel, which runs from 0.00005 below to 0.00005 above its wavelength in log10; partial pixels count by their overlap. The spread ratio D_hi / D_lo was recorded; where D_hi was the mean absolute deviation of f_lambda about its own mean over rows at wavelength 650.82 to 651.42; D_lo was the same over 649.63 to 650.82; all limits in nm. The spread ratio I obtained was 1.1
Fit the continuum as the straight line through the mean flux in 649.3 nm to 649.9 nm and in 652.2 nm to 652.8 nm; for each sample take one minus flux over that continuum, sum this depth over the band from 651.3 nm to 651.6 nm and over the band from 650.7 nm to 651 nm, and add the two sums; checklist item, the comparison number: -0.15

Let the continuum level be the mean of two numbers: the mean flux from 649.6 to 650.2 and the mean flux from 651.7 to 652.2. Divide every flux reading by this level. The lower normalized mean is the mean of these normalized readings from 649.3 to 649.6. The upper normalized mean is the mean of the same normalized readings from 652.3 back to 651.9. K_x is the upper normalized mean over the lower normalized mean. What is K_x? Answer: 1.02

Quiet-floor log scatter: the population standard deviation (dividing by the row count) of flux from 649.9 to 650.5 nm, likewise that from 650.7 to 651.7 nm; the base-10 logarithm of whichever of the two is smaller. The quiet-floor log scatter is -2.23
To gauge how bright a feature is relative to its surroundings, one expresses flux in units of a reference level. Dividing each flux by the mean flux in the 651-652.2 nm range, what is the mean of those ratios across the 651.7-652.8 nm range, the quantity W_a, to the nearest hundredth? 1.01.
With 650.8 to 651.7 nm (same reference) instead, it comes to 1.01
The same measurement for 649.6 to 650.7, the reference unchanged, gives 0.98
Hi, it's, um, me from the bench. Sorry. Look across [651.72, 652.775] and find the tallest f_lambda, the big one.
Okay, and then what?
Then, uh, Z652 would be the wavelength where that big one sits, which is 652.249 nm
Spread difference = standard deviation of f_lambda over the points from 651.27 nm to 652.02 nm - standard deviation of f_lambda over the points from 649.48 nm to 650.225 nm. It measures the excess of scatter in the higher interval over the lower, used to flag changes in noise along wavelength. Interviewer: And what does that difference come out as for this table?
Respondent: -0.001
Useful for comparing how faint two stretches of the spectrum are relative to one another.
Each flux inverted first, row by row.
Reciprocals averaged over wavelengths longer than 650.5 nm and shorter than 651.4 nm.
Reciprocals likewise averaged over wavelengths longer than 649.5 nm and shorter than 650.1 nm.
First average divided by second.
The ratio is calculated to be 0.93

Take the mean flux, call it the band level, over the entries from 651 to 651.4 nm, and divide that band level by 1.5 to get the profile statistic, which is 0.484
